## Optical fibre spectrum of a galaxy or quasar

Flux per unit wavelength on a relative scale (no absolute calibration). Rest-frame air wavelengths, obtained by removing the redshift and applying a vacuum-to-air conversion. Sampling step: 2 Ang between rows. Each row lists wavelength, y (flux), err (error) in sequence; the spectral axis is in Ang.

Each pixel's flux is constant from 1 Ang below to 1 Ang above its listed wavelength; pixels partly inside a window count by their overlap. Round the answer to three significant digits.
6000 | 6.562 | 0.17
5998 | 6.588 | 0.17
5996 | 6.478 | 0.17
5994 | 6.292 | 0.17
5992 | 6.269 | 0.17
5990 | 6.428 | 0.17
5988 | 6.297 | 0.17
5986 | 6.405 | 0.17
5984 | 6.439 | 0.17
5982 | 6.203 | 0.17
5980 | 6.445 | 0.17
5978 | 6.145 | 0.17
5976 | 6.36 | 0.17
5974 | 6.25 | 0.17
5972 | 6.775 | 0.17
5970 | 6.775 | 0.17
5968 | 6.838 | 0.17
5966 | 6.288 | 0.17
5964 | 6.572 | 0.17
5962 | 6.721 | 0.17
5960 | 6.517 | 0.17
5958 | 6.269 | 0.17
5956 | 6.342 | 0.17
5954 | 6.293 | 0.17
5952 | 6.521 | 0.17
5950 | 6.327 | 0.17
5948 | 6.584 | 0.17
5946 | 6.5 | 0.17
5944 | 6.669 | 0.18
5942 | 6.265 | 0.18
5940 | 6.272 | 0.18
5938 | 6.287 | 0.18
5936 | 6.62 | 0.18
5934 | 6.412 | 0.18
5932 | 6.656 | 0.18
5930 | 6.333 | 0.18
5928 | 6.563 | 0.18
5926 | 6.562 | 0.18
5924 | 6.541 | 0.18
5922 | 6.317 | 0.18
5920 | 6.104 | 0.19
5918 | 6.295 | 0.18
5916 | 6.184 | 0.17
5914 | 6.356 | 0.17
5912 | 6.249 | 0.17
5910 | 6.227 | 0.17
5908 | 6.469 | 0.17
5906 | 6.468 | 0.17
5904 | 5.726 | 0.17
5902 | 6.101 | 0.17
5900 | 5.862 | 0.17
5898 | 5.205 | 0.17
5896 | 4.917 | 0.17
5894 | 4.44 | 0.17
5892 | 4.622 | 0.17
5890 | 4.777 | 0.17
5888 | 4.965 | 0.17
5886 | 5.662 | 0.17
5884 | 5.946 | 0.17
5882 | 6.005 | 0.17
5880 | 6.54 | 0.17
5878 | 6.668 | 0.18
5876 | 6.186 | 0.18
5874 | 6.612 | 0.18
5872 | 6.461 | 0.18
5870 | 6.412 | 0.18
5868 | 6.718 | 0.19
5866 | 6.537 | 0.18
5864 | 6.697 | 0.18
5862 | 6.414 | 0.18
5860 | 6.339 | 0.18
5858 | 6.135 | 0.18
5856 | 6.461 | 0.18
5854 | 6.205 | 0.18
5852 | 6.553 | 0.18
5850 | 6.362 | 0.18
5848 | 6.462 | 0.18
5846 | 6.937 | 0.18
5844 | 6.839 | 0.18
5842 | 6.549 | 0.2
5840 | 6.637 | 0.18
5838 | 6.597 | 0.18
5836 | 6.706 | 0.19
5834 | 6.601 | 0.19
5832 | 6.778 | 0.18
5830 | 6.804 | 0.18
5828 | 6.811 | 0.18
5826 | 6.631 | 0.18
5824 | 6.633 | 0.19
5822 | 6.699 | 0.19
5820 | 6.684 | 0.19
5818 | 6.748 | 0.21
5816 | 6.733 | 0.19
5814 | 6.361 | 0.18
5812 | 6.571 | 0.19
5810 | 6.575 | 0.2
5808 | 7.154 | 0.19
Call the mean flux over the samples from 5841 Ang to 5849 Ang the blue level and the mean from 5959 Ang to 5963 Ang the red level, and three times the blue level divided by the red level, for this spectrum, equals 3.04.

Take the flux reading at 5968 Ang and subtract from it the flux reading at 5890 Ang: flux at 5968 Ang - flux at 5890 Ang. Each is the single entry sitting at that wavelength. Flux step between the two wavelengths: 2.1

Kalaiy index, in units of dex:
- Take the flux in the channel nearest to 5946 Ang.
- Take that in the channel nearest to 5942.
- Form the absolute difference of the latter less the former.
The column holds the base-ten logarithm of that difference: -0.63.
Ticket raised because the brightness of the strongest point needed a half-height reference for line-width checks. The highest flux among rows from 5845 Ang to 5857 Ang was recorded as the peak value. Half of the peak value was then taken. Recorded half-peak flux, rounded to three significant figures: 3.47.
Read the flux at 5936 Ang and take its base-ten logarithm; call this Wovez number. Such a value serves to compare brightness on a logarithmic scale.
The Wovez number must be 0.821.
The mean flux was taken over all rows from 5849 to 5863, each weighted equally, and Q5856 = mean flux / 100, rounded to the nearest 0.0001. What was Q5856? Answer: 0.0635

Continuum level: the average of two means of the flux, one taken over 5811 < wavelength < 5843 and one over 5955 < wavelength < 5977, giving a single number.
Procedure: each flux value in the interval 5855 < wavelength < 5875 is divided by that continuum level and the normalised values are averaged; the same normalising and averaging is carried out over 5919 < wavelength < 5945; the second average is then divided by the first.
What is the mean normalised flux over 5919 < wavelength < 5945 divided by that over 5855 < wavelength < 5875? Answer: 0.99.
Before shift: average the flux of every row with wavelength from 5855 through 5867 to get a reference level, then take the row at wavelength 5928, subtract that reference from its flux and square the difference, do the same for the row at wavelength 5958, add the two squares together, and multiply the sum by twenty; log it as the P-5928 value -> 1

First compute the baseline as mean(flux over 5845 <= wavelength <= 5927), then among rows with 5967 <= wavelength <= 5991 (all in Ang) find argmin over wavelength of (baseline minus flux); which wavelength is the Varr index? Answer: 5968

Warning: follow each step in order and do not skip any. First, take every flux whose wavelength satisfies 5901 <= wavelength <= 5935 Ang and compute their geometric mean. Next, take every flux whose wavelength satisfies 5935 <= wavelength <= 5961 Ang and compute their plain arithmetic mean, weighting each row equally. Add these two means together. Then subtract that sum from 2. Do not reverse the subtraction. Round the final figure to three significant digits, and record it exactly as -10.7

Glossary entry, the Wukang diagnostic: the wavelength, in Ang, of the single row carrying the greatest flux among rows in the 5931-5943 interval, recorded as 5932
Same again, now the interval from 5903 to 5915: 5908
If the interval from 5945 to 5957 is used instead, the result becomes 5948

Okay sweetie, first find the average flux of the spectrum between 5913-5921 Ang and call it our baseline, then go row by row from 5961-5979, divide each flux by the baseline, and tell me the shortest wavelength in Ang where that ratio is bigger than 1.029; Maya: 5962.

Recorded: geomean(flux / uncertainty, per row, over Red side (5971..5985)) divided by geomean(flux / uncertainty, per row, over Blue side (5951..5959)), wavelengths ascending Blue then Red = 1.00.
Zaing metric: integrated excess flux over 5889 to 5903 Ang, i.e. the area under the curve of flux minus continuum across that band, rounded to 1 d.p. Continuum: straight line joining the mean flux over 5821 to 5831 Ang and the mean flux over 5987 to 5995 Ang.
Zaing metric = -19.8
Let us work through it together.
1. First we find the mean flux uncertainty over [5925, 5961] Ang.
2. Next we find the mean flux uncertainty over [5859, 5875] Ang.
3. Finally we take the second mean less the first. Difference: 0.0057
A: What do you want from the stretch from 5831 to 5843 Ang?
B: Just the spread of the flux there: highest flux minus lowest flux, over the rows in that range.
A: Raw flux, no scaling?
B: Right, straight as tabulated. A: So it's 0.23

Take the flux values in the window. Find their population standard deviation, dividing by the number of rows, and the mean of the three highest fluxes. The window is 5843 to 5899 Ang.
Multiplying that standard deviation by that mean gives 4.9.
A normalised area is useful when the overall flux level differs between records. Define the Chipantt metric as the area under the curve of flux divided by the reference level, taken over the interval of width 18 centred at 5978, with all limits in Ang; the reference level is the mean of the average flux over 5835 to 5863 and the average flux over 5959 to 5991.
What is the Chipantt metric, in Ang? 18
